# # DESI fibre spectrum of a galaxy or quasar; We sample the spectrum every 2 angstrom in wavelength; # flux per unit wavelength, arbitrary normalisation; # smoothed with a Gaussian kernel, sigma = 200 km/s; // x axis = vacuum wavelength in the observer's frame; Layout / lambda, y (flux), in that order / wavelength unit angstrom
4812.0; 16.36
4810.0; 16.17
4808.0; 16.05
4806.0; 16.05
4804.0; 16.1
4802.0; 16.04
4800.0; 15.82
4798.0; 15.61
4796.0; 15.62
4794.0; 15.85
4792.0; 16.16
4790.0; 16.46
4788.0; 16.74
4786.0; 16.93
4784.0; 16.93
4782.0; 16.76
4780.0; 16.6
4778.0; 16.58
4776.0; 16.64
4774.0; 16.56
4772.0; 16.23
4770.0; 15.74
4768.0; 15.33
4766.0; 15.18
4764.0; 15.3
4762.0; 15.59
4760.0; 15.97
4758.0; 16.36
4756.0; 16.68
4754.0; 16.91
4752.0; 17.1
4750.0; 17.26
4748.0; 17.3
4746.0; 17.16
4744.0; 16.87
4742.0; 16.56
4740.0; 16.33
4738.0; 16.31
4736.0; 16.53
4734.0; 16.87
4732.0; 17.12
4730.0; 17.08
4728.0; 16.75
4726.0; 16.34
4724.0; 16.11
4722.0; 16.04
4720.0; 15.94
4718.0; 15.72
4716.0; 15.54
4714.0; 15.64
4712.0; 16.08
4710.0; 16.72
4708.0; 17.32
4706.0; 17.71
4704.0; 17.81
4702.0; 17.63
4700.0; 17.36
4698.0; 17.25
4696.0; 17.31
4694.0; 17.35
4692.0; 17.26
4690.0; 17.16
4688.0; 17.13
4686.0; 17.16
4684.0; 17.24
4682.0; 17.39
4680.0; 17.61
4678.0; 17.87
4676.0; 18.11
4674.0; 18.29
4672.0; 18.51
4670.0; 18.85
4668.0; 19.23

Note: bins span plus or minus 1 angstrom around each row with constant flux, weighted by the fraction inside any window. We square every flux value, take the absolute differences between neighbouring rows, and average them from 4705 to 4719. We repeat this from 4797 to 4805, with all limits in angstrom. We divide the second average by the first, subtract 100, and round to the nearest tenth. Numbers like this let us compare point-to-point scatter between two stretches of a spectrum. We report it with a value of -99.6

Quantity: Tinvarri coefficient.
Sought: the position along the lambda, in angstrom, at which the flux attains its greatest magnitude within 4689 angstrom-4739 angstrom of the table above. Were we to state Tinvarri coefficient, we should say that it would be 4704.0 angstrom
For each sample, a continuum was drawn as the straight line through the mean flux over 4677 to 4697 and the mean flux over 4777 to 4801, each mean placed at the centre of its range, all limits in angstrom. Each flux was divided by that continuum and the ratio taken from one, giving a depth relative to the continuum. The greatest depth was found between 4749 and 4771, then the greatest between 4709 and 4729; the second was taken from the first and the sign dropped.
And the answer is 0.01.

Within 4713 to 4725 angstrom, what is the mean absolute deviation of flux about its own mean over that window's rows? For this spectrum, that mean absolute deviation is 0.20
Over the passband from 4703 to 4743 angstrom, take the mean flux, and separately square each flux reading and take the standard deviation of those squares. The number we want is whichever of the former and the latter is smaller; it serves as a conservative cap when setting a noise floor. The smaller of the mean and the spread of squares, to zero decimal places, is 17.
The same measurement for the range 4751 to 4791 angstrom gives 16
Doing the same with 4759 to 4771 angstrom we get 9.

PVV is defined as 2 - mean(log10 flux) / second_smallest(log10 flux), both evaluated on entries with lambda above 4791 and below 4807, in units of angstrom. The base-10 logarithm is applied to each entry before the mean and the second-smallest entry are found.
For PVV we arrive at 0.993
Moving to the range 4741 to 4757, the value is 0.994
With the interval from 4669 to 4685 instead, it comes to 0.988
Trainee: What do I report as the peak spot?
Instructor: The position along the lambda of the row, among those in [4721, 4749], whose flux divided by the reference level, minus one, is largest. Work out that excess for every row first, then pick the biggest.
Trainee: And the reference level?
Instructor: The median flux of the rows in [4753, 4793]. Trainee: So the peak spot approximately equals 4748.0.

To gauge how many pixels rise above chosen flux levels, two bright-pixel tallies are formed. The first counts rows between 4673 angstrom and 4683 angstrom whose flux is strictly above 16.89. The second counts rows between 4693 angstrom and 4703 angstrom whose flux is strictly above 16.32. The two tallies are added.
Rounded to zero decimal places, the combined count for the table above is 10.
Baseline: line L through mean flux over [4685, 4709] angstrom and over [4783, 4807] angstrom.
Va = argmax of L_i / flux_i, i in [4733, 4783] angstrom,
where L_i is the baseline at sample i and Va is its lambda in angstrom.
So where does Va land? 4766.0 angstrom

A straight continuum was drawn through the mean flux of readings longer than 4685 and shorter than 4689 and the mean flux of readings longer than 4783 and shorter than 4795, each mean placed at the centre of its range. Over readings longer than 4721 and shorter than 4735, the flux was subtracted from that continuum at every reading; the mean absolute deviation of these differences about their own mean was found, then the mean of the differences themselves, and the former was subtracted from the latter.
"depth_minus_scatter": -0.1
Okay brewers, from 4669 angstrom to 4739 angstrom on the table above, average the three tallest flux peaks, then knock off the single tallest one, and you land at -0.30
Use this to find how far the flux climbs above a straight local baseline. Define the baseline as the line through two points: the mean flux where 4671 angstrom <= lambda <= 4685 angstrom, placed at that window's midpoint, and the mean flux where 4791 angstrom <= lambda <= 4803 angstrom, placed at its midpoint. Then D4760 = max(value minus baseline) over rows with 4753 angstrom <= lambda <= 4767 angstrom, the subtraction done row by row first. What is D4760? 0.33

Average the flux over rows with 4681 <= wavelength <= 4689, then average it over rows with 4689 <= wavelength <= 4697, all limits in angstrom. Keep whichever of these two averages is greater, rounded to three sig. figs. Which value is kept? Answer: 17.3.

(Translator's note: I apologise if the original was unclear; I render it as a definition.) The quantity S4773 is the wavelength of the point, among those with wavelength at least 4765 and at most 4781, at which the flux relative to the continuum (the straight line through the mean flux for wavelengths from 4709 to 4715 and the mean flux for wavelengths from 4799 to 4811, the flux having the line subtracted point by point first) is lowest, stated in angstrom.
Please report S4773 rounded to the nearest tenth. 4766.0 angstrom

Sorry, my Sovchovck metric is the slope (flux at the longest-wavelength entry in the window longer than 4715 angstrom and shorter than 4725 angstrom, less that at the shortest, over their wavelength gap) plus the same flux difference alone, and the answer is 0.6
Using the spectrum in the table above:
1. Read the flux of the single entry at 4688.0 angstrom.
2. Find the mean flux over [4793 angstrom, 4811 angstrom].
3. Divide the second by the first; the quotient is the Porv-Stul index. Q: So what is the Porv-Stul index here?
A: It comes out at 0.93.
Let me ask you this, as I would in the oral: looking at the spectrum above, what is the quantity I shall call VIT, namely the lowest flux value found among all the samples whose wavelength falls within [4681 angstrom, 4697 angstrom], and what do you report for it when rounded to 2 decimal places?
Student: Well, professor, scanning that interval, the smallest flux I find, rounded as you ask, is 17.13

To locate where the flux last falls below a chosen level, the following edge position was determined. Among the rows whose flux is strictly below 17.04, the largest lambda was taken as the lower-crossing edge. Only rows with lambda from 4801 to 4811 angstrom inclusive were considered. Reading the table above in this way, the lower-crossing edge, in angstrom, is 4810.0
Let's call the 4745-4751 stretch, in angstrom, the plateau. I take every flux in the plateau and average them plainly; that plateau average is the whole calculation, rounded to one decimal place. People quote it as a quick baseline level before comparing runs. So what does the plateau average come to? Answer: 17.2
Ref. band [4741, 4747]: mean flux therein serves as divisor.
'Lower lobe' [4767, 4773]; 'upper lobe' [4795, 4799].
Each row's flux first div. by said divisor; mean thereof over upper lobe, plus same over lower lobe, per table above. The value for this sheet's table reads 1.86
